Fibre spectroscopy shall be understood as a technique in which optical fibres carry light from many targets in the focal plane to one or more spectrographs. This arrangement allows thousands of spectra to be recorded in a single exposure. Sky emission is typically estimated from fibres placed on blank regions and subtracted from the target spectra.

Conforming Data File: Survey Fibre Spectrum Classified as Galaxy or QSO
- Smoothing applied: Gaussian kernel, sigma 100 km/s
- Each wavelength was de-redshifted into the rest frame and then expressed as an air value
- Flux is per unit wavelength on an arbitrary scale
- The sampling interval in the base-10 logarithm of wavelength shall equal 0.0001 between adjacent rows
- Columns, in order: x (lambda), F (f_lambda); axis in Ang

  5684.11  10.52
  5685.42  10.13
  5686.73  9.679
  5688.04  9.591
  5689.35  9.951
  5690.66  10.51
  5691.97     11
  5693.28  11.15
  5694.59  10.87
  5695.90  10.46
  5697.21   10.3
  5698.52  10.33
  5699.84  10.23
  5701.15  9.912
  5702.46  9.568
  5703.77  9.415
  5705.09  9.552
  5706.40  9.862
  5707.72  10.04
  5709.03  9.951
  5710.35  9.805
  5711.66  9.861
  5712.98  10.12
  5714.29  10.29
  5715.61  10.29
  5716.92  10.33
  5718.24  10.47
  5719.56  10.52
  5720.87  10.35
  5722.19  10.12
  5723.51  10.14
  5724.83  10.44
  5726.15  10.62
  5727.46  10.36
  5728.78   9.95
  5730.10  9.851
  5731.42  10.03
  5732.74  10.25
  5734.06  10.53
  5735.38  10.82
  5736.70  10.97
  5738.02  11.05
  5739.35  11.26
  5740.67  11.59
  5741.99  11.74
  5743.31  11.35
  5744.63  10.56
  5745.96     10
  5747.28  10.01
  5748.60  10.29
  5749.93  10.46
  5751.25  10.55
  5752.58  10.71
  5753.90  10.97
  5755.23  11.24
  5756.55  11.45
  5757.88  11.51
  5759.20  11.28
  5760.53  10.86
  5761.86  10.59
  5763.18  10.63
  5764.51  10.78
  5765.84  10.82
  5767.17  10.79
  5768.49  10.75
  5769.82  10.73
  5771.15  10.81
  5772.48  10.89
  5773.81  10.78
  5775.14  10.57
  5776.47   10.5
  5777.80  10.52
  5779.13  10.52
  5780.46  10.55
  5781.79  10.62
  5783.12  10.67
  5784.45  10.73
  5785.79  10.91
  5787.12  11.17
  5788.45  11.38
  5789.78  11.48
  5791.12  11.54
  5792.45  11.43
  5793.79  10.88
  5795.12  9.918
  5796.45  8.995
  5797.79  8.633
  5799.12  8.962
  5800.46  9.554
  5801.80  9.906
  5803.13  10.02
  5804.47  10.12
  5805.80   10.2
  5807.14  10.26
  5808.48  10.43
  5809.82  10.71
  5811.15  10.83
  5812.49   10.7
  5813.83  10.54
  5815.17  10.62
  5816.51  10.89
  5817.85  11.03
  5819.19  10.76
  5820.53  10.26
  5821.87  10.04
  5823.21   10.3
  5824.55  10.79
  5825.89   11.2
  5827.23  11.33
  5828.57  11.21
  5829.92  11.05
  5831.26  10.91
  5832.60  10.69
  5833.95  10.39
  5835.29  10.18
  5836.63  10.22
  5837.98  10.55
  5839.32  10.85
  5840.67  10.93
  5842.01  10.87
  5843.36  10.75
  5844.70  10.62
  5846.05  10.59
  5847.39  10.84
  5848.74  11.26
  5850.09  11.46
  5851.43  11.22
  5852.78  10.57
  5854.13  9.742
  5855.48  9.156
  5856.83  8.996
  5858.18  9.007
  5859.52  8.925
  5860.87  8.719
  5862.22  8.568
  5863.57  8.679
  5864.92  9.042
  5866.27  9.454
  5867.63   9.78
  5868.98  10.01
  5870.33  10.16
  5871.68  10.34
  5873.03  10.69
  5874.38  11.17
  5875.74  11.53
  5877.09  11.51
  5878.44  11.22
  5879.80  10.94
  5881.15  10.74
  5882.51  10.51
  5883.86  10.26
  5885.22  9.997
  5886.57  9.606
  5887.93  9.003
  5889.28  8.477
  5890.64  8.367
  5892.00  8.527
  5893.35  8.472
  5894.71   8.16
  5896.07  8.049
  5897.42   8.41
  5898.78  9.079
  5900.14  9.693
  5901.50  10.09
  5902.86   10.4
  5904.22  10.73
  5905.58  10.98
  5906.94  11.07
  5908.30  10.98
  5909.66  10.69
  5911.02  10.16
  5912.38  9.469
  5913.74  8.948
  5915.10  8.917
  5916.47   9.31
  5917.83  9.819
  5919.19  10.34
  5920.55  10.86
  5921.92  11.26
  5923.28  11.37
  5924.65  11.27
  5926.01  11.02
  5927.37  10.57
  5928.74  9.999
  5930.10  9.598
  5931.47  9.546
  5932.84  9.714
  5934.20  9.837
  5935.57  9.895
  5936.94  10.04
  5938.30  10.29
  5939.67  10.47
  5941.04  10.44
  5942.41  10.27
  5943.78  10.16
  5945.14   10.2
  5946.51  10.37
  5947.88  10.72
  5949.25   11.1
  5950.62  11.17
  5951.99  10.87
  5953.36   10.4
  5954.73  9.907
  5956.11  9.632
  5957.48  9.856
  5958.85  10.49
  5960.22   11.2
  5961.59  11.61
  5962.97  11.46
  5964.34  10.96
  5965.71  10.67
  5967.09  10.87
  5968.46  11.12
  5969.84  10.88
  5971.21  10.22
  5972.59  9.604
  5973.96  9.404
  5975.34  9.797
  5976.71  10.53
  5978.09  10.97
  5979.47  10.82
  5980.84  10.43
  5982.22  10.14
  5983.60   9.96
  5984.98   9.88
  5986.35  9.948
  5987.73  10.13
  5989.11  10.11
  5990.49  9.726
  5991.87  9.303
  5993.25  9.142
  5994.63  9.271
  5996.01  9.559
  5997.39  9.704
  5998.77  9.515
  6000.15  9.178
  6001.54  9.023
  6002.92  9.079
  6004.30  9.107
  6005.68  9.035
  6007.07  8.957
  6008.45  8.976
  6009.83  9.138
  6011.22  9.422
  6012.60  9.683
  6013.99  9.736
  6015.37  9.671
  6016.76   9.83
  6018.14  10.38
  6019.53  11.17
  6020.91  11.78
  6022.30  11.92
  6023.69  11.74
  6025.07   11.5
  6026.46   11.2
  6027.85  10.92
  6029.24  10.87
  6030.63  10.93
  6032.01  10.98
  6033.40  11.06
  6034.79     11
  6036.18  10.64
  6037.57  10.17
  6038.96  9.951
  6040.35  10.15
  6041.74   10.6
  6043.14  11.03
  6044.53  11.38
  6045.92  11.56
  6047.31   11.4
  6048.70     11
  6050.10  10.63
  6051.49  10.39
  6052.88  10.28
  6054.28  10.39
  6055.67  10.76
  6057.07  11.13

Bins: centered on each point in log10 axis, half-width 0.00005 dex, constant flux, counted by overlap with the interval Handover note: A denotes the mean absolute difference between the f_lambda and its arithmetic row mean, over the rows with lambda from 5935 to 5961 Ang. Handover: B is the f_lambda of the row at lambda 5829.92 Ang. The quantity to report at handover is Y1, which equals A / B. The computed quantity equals 0.03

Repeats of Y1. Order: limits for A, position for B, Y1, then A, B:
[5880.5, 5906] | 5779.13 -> 0.09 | 0.90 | 10.52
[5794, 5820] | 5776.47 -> 0.05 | 0.55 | 10.5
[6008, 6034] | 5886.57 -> 0.08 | 0.82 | 9.606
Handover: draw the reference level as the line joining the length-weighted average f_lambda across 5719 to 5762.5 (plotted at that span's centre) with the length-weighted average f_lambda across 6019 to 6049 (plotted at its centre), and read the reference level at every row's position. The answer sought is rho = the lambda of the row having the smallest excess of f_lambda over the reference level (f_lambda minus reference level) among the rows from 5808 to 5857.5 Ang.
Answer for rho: 5856.83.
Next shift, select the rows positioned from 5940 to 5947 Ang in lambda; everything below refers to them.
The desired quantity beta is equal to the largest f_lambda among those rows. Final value 10.44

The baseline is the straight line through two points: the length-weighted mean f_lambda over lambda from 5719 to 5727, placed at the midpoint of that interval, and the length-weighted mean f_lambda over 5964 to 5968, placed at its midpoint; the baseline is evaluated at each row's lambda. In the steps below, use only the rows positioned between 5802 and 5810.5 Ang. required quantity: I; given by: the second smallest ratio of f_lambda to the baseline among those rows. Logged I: 0.96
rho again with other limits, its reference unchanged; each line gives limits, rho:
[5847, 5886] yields 5862.22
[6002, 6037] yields 6007.07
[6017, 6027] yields 6018.14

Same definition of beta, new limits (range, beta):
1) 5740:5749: 11.74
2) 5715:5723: 10.52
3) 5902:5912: 11.07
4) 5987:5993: 10.13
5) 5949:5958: 11.17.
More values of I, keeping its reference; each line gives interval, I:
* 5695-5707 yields 0.92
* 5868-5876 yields 0.95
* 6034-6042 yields 0.92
